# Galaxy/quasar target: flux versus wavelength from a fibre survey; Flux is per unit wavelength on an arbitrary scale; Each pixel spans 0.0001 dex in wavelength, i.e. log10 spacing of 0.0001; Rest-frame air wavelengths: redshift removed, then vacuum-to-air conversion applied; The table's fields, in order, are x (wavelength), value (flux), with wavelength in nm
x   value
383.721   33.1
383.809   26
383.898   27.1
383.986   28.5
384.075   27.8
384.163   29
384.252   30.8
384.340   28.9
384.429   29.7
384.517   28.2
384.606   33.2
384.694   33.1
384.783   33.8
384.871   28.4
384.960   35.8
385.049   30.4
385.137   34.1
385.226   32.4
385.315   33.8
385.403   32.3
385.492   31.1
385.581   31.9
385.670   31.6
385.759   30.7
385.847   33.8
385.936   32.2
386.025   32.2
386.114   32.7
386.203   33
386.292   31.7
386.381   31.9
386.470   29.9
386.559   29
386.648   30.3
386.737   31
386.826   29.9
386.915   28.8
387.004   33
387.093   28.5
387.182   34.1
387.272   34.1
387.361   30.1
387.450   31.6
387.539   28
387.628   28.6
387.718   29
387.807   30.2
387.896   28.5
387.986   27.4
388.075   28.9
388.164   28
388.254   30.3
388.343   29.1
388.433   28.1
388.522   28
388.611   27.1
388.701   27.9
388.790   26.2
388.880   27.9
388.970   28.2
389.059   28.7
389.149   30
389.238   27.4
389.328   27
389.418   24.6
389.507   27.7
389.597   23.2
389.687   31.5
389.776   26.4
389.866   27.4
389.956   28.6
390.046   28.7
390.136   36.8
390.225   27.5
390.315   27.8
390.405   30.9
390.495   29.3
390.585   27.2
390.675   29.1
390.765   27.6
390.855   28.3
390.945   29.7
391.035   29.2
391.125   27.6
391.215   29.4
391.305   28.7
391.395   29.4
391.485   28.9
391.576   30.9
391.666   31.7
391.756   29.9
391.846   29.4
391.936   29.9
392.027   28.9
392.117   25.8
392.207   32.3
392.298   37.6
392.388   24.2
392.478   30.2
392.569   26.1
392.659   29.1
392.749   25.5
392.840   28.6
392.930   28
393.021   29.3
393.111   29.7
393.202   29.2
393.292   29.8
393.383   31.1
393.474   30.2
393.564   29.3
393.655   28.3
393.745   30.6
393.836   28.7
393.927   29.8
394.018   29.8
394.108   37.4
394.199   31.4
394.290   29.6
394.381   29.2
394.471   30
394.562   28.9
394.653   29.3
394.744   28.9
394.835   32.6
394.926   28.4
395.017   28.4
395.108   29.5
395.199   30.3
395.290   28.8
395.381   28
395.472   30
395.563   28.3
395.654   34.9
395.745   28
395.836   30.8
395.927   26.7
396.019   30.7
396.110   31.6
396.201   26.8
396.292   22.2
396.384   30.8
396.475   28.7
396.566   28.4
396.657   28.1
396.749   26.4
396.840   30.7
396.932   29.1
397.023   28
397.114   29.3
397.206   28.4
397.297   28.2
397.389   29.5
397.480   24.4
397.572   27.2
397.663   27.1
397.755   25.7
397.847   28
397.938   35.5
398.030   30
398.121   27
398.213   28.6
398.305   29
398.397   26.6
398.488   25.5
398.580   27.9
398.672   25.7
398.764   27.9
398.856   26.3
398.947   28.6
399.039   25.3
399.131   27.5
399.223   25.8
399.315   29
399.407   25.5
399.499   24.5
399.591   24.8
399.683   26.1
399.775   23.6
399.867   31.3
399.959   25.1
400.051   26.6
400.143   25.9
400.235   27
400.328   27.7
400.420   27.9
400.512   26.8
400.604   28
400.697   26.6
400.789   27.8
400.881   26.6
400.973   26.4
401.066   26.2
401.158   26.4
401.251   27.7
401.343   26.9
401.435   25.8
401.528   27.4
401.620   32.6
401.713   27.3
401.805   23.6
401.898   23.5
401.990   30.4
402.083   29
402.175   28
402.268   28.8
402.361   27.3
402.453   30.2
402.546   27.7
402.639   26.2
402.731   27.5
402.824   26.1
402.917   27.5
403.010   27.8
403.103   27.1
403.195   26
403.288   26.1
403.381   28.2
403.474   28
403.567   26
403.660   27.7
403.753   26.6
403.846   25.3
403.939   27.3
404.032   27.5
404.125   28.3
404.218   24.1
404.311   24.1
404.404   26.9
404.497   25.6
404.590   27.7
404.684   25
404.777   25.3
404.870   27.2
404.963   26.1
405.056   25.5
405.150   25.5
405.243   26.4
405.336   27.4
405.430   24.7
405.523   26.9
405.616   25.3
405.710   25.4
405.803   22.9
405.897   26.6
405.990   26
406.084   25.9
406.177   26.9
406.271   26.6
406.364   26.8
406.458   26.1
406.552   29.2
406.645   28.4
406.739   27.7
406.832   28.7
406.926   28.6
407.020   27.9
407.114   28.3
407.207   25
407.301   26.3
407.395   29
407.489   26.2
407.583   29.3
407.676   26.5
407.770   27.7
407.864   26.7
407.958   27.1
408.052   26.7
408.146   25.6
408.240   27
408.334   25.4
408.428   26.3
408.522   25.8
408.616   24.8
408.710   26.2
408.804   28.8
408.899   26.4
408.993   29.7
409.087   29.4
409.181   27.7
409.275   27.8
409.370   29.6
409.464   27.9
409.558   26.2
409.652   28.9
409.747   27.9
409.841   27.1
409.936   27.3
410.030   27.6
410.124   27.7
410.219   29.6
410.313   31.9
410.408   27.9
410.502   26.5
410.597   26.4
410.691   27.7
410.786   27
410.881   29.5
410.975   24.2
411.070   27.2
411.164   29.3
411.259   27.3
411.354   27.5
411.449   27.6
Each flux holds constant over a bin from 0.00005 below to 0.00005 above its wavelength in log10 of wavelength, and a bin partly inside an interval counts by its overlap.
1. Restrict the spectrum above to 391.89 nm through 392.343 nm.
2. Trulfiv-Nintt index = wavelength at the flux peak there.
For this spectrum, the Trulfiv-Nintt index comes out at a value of 392.298 nm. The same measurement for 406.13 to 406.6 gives 406.552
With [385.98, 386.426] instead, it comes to 386.203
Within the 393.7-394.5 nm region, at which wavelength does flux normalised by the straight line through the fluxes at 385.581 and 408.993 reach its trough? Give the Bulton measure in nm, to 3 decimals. 393.836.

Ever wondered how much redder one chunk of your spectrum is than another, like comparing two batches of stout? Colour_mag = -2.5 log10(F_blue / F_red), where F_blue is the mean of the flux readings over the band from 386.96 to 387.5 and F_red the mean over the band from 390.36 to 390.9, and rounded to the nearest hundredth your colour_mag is -0.11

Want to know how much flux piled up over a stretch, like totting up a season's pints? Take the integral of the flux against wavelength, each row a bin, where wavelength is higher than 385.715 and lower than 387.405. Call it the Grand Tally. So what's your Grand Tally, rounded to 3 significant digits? 53.1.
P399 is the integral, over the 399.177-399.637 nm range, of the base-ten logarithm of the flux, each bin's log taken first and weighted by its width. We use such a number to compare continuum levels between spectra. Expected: 0.650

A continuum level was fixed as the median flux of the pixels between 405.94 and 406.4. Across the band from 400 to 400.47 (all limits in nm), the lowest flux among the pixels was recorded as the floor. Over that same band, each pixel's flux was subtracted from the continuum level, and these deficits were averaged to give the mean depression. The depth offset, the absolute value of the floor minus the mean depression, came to 26.3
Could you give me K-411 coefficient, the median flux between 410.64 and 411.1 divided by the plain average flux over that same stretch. 1.003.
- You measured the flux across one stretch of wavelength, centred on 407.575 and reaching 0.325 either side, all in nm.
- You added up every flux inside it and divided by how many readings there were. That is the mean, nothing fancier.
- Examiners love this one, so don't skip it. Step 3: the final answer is 27.4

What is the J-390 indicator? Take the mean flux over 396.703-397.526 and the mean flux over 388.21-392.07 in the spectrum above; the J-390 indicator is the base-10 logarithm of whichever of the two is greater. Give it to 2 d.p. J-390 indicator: 1.46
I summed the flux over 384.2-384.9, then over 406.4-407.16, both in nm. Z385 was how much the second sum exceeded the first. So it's -21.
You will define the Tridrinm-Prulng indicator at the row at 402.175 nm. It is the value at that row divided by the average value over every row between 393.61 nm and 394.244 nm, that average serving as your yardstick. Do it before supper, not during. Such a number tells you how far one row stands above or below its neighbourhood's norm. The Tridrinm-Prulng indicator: 0.91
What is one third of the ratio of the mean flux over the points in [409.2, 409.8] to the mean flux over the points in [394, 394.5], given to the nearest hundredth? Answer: 0.30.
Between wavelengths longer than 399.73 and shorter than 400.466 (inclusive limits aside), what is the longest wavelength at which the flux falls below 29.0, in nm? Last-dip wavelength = 400.420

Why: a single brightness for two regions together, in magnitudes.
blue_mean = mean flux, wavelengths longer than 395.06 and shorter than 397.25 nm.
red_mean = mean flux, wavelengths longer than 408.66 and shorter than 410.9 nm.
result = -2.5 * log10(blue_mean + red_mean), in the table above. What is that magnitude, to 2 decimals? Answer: -4.39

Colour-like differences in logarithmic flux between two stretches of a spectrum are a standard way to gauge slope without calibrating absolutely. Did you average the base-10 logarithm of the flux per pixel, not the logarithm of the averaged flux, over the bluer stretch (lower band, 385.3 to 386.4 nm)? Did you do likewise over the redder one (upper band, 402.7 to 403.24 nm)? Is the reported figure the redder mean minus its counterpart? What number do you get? -0.077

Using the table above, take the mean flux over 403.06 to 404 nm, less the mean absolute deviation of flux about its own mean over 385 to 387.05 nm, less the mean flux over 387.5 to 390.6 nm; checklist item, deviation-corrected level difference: -2.7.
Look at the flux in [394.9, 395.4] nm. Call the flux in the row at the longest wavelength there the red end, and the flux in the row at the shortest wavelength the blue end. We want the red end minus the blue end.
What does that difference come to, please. 0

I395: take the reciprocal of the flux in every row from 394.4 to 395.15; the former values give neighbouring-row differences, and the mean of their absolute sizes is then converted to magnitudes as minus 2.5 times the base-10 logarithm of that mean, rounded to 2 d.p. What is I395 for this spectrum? 6.92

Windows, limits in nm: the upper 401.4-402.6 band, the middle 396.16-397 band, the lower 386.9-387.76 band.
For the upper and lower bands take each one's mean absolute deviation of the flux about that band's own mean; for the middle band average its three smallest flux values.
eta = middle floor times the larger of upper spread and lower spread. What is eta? 53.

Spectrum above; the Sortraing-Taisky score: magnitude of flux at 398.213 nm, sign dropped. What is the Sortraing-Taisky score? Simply 28.6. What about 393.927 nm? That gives 29.8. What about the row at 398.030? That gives 30.0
